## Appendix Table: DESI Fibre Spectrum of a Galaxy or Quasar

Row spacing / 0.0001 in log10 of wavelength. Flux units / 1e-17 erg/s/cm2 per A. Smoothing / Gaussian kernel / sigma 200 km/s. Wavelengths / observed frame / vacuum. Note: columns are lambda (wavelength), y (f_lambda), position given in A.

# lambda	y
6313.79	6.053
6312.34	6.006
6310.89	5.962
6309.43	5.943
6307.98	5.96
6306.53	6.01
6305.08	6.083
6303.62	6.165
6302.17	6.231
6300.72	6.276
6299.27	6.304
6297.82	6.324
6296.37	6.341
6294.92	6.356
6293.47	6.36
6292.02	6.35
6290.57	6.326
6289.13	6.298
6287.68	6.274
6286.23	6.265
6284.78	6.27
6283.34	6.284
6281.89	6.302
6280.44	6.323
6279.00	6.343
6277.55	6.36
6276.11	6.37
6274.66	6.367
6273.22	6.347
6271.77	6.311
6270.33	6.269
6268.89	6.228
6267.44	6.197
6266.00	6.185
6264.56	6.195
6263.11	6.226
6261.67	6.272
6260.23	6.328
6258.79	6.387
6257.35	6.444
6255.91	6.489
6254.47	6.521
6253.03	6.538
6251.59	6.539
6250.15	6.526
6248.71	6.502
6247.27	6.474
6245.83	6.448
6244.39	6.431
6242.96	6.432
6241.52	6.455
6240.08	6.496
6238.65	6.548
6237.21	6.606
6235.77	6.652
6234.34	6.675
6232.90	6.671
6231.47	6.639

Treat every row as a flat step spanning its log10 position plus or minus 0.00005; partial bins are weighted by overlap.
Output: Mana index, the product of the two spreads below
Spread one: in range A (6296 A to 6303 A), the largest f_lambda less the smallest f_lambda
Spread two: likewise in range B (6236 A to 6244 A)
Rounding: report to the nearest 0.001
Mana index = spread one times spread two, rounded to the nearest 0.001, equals 0.019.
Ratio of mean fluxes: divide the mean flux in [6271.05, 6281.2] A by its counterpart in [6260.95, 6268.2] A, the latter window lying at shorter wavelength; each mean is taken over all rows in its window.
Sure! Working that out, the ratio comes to 1.02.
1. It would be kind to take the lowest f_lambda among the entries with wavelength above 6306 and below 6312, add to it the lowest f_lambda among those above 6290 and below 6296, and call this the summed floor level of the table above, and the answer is 12.3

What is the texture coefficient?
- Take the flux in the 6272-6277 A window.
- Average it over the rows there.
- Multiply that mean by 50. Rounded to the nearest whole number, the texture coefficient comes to 318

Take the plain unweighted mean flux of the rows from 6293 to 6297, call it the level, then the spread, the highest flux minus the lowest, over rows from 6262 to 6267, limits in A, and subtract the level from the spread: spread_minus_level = -6.31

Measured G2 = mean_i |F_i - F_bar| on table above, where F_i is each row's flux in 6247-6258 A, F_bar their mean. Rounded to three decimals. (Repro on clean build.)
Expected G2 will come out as 0.027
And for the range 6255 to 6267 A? 0.096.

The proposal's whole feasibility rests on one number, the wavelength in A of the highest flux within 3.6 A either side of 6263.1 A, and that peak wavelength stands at 6260.23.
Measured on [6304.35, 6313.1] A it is 6305.08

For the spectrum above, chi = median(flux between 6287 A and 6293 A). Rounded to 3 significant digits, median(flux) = 6.31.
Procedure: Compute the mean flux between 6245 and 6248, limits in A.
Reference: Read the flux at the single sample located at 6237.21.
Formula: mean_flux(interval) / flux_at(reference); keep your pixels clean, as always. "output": 0.98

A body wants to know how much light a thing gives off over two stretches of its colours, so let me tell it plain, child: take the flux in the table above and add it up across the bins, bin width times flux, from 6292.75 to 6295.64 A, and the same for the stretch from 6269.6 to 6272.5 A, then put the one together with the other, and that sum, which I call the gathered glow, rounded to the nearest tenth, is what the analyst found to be 36.6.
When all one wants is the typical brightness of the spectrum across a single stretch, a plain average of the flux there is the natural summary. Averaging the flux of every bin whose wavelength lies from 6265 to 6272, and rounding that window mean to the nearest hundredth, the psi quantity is 6.24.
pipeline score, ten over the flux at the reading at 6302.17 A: 1.60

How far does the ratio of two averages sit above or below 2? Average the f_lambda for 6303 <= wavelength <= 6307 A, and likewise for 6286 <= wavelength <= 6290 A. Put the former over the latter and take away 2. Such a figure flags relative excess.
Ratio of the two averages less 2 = -1.03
